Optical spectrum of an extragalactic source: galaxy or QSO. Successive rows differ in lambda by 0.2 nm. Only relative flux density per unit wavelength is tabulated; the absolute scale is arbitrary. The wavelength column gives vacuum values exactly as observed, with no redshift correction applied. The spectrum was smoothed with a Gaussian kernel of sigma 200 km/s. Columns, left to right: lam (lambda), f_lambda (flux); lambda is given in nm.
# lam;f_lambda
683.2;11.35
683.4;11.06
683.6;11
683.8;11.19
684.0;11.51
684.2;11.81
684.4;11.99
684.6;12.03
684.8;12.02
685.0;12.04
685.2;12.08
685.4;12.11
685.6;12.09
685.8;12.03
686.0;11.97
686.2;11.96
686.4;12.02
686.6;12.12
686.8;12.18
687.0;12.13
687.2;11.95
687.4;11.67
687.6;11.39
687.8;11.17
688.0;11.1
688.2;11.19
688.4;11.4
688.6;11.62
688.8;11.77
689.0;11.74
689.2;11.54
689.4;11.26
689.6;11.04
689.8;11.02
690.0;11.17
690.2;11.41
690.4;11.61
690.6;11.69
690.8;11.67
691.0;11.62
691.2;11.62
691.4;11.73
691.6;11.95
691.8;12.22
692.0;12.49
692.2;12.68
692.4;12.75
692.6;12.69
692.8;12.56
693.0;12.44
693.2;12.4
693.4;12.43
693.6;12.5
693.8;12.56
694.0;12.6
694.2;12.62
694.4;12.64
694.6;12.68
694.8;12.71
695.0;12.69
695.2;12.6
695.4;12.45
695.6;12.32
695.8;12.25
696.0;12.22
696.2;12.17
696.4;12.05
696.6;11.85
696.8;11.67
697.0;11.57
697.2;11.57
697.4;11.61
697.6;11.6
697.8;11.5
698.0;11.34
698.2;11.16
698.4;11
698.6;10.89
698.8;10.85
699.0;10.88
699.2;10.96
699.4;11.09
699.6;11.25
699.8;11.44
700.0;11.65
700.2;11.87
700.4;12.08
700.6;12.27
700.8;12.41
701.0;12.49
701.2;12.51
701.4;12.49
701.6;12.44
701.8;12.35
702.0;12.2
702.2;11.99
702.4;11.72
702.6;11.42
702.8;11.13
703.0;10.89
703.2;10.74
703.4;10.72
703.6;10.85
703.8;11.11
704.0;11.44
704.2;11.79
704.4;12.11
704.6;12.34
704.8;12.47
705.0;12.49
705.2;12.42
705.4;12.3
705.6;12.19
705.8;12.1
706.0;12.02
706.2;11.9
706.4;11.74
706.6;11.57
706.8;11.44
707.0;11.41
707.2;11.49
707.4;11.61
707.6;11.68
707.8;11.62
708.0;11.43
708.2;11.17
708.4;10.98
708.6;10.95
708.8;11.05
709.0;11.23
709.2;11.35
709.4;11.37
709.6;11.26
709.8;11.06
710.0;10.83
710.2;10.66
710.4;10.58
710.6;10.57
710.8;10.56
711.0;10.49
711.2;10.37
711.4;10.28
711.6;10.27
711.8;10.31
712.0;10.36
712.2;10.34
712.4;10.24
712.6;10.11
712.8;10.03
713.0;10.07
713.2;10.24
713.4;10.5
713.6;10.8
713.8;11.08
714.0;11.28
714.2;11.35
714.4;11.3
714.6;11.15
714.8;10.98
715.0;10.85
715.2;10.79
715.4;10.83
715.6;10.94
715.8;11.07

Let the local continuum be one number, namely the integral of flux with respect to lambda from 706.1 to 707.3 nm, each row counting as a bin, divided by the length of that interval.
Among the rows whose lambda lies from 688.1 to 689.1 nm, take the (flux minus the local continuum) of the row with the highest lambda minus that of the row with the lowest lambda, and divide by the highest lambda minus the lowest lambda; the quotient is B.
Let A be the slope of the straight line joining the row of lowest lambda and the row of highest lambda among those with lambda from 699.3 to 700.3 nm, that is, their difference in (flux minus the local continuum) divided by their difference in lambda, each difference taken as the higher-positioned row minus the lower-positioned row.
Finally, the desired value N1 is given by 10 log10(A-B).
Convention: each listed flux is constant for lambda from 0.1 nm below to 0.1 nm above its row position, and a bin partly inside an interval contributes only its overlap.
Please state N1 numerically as -5.4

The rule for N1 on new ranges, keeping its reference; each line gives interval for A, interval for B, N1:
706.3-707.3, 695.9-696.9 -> -4.3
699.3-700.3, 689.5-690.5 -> -5.8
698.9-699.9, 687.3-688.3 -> 1.1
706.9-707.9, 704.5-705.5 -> -5.1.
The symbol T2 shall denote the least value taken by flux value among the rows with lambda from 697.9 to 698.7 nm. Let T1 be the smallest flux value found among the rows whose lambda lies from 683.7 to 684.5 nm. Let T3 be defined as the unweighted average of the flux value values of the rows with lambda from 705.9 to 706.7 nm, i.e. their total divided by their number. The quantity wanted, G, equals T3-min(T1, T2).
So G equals 0.9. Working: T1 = 11.19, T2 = 10.89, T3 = 11.8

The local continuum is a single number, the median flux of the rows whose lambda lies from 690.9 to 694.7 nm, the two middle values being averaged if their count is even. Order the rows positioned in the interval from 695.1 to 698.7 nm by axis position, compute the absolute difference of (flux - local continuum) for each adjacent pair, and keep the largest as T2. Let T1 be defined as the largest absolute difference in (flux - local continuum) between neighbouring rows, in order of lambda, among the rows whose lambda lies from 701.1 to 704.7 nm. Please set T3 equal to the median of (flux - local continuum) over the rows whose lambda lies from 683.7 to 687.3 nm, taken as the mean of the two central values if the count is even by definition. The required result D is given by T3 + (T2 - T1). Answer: -0.6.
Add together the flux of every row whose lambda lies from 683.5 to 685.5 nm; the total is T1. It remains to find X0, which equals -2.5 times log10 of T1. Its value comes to -5.18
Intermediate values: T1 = 117.8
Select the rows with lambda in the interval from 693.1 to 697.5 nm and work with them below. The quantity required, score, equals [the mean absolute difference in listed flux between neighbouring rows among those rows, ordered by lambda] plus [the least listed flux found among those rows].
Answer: 11.6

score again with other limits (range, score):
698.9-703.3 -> 10.9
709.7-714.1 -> 10.1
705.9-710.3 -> 10.8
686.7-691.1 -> 11.2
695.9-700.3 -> 11.0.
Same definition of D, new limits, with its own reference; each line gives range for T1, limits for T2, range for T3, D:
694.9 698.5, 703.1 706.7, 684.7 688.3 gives -0.3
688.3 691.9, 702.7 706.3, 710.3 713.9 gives -2.1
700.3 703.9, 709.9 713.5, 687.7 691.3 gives -1.1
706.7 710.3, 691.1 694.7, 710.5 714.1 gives -2.1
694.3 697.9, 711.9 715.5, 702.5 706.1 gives -0.5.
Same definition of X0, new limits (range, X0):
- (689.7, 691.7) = -5.16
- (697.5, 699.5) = -5.12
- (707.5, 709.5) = -5.13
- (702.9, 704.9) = -5.15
